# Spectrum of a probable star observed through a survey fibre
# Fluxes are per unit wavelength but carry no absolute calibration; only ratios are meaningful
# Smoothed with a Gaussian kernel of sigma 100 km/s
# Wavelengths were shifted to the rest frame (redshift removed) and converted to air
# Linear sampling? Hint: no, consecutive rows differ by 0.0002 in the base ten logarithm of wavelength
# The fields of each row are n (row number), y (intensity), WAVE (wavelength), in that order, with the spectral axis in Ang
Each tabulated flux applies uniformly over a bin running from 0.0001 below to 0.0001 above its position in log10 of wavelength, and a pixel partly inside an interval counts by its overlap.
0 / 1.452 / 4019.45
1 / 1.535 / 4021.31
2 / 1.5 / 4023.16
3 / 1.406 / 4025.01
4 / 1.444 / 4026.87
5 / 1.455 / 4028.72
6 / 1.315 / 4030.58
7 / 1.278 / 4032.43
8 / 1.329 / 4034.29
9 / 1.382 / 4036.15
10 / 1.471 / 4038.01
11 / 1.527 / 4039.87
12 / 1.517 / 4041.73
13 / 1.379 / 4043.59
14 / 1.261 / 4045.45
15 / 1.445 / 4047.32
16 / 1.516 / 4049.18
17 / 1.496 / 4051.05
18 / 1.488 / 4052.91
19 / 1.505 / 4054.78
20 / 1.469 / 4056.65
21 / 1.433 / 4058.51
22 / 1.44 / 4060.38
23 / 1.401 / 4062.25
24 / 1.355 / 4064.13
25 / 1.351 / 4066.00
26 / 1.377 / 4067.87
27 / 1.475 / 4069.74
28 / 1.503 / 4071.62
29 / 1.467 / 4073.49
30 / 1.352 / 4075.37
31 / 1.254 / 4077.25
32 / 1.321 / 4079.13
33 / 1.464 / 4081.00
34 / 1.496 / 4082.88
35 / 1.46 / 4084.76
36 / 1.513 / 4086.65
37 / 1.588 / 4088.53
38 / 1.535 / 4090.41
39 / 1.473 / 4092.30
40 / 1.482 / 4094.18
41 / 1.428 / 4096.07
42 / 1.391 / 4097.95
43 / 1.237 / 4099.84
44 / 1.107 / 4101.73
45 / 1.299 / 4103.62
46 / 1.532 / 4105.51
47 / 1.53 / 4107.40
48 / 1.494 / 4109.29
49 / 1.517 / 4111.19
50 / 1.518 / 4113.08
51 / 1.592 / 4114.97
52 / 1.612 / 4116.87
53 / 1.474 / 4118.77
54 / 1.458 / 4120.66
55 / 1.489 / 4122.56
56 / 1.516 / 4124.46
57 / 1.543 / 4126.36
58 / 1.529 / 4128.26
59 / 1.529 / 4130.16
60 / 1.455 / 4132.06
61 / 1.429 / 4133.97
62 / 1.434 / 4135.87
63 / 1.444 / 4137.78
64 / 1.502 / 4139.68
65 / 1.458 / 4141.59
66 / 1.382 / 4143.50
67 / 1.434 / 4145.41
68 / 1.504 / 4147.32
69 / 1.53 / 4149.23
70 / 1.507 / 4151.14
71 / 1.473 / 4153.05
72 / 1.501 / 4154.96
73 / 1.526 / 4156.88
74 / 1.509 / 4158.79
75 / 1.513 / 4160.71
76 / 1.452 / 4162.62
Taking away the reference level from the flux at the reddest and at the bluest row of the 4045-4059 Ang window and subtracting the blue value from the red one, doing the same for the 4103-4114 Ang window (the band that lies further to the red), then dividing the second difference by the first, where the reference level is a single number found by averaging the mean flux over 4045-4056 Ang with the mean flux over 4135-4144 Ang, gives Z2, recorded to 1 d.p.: 1.3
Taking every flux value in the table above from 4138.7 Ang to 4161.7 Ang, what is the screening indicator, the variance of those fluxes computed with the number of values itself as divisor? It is 0.0017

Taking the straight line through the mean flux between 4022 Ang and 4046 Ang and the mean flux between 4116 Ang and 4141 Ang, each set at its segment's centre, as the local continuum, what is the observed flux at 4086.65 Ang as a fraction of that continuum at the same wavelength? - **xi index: 1.04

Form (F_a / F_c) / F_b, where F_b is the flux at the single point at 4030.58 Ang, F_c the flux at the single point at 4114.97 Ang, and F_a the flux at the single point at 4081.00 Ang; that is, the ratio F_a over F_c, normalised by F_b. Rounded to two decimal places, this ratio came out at 0.70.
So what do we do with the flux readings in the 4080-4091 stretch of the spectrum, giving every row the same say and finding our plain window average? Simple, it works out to 1.51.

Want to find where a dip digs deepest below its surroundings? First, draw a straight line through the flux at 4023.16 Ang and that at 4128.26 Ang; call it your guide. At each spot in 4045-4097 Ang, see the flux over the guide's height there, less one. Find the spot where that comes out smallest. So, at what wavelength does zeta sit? 4077.25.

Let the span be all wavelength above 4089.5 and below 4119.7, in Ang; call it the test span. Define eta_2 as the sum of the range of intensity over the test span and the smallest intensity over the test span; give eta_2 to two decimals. 1.61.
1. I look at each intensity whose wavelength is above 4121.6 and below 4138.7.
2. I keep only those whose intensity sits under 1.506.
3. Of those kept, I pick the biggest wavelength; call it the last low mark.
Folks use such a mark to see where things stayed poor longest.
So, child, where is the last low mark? 4137.78 Ang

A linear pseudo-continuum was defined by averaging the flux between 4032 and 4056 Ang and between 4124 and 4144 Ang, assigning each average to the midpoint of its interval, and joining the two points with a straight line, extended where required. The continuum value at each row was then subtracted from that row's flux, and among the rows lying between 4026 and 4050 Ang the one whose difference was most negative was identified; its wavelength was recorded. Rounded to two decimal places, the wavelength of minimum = 4045.45 Ang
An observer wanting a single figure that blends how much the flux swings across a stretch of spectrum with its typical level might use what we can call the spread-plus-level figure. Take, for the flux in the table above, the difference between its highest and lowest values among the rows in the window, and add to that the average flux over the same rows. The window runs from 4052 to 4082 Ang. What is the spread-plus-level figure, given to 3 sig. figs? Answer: 1.67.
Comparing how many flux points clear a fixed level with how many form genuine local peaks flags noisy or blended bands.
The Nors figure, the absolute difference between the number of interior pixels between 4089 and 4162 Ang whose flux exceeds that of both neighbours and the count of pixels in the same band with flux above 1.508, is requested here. 8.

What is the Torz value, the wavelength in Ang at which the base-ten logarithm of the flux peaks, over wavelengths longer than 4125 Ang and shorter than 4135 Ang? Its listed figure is 4126.36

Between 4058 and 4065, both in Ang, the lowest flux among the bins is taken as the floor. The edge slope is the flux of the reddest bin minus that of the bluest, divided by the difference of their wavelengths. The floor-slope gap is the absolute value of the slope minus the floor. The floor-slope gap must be 1.37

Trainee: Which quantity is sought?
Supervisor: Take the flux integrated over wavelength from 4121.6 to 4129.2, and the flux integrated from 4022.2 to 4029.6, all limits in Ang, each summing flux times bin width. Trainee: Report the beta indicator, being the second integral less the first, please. -0.8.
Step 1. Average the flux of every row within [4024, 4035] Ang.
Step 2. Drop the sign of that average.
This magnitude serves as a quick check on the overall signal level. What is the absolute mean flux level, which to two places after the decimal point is 1.37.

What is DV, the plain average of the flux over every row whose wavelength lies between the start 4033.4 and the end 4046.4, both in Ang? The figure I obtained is 1.41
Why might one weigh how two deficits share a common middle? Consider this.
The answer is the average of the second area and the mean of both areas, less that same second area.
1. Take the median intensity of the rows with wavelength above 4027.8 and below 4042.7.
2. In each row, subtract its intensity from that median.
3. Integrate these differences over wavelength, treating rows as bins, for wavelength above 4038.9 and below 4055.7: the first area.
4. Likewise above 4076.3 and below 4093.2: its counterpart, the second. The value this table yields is 0.0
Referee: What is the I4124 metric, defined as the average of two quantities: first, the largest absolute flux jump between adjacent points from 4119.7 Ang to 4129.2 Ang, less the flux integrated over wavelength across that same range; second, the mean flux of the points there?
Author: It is -6.4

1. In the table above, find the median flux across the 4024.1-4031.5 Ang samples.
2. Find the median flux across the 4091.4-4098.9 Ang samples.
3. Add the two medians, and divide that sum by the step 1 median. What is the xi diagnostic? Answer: 2.02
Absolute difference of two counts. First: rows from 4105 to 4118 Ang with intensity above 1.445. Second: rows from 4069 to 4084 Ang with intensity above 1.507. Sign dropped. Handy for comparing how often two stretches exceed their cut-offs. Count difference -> 7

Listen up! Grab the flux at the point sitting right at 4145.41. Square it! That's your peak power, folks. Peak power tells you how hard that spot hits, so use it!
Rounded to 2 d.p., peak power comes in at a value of 2.06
